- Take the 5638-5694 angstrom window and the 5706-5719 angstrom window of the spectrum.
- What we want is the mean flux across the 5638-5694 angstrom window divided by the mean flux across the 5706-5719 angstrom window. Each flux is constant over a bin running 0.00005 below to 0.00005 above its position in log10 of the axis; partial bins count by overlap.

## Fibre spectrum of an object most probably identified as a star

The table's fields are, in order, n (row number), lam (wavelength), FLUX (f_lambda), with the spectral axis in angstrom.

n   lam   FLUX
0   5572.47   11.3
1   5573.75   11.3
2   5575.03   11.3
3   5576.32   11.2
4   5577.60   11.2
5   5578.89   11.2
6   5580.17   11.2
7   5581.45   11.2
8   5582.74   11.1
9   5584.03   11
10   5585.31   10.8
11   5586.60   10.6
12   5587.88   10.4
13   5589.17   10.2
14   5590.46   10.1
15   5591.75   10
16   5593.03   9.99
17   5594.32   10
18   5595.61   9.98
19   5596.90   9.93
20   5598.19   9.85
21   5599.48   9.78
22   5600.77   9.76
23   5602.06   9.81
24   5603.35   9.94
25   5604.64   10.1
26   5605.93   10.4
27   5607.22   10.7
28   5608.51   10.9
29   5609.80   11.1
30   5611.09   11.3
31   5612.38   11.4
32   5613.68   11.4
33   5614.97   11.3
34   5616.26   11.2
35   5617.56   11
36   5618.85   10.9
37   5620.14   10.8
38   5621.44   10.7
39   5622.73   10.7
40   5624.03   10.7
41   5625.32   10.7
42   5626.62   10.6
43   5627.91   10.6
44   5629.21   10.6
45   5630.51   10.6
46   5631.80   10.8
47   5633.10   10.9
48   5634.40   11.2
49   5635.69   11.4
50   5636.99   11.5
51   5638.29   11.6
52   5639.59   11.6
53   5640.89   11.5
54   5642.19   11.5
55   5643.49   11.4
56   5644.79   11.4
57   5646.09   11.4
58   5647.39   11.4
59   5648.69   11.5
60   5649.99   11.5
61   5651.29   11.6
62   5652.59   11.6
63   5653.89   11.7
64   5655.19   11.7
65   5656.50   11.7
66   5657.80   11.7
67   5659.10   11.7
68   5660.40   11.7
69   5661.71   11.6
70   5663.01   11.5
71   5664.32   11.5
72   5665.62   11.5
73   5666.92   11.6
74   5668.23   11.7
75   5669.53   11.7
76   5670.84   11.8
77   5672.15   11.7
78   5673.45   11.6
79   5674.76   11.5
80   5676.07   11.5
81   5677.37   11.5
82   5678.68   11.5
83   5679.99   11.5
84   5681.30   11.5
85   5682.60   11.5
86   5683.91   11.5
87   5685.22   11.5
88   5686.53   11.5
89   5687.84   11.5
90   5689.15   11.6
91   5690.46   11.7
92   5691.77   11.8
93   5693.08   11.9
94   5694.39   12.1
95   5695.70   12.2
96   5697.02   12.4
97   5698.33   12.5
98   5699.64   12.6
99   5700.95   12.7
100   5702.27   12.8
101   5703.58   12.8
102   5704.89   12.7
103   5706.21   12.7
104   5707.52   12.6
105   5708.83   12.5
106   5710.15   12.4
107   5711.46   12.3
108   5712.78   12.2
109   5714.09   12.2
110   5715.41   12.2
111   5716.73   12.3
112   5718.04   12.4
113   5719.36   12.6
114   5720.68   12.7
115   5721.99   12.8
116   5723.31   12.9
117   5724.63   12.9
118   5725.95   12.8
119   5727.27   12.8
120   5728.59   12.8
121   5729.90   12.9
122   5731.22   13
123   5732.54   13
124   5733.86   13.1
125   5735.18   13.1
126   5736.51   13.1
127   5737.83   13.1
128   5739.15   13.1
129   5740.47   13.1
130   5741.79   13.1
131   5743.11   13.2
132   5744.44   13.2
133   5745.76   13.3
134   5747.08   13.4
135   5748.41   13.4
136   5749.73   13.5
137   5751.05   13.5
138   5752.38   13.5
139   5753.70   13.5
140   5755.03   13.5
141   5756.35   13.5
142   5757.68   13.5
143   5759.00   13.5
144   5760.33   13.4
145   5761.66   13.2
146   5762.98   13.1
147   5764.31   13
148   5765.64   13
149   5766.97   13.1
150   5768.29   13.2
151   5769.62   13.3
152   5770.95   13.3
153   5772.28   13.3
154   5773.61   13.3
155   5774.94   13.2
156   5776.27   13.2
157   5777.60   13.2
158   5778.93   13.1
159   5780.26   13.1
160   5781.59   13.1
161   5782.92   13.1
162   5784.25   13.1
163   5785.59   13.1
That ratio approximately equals 0.94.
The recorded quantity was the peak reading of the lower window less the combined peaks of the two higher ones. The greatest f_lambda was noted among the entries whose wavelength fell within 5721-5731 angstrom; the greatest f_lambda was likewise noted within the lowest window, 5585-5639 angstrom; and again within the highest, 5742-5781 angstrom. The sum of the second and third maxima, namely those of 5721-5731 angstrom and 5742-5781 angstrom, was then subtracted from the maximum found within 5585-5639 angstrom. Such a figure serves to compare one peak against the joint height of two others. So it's -14.8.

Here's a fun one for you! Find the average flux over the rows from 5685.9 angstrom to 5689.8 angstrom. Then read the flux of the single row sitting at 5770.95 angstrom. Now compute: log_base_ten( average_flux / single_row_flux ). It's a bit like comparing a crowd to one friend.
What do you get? -0.06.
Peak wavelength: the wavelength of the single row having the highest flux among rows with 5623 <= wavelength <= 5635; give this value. 5634.40 angstrom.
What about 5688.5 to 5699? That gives 5698.33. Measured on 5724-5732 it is 5731.22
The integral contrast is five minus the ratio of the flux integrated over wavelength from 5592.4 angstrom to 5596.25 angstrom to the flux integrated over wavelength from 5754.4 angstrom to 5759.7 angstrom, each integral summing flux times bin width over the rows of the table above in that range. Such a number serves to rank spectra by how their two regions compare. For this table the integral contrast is 4.46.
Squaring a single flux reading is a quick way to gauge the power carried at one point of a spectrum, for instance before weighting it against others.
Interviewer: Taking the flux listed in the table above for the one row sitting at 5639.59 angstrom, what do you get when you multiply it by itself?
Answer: 135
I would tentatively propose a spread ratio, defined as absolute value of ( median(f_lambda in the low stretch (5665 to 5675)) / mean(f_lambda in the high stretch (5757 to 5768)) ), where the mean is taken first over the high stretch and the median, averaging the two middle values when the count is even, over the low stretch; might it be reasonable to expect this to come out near 0.88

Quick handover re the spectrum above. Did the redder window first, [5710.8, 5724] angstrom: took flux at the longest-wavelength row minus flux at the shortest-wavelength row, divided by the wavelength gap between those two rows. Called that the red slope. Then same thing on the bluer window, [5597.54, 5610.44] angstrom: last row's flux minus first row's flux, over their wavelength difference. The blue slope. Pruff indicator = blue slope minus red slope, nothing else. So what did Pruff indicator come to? 0.06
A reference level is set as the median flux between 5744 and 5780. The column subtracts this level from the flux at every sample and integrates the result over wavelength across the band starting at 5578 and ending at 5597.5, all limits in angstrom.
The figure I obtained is -54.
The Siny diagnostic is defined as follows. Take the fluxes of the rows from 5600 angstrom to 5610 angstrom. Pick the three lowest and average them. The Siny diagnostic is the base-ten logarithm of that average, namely 0.99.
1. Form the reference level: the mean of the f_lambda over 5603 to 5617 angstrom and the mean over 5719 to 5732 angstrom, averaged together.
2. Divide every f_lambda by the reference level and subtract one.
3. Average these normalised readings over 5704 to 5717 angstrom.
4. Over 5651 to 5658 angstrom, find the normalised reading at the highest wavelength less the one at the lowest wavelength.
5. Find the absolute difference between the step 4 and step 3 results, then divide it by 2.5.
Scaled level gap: 0.015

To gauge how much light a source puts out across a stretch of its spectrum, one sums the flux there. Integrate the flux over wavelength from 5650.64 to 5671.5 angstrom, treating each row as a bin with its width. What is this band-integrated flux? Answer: 243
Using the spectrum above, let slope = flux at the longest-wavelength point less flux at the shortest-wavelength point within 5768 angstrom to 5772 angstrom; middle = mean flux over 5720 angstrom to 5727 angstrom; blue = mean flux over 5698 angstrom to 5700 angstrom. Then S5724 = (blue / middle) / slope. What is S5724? 10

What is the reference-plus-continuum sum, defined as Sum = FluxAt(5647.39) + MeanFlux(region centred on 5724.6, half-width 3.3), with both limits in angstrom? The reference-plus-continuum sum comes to 24.2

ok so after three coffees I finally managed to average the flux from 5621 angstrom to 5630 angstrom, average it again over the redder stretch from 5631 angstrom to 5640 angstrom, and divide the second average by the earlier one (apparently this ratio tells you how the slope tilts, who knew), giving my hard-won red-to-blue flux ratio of 1.06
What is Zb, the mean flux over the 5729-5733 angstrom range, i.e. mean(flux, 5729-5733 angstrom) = 13.0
